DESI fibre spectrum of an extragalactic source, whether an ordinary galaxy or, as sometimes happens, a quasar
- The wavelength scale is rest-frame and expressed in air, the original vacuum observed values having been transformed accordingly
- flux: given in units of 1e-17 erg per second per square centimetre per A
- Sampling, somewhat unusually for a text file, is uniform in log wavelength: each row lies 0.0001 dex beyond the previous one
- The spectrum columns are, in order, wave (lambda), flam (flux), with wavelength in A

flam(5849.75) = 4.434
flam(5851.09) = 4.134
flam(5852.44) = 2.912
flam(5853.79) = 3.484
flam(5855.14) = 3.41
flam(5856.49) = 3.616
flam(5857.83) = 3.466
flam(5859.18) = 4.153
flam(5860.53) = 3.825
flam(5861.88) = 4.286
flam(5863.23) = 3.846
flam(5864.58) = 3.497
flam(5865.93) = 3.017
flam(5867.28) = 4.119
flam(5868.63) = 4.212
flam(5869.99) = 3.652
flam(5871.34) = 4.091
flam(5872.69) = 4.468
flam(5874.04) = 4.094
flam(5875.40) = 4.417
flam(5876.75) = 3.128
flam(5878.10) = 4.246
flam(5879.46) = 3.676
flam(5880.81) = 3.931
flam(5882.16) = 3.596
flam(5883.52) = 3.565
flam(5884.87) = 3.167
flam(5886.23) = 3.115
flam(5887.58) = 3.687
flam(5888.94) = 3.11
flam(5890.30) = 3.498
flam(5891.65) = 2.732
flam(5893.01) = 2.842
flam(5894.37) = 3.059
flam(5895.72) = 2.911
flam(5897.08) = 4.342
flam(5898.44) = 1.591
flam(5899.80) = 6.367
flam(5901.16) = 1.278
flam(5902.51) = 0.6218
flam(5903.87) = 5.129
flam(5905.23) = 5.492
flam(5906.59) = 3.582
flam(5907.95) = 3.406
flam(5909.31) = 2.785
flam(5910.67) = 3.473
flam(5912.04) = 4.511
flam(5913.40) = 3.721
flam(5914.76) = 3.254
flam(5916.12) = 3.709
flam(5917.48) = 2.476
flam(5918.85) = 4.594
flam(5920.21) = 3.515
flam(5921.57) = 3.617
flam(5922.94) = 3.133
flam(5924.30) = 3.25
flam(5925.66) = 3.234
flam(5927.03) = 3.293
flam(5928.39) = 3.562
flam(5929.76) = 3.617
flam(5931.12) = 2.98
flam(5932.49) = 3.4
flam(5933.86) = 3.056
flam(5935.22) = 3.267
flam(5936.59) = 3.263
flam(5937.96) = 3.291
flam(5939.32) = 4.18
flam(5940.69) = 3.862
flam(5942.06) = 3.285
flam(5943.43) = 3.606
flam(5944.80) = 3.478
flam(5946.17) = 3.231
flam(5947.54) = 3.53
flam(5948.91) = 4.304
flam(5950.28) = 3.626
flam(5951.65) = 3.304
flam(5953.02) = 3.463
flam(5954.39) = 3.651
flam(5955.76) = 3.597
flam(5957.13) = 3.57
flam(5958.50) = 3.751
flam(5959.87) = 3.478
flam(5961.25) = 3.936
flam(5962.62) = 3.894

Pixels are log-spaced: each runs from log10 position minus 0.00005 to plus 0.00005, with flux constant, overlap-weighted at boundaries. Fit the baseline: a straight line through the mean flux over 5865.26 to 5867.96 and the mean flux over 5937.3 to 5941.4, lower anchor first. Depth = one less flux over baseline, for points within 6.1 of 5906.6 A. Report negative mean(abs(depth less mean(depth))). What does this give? -0.33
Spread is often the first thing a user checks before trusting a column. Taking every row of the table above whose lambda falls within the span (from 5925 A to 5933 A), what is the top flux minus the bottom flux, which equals 0.64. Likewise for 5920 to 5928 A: 0.48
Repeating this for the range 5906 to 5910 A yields 0.80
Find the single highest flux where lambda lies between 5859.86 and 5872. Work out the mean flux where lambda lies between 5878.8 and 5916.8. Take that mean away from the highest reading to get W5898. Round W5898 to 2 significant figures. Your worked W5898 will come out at 0.85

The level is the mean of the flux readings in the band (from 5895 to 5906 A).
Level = 3.47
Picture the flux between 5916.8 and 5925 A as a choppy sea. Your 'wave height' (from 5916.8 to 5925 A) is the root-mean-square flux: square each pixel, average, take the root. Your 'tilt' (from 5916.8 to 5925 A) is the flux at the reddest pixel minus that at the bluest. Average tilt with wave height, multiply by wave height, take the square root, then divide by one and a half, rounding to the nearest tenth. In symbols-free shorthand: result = 1.8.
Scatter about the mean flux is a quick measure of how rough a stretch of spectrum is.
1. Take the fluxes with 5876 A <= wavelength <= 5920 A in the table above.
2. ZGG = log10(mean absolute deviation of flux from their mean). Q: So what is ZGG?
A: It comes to -0.1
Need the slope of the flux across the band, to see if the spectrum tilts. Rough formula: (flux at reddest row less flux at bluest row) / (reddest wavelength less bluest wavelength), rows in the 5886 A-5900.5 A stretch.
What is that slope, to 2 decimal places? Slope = 0.24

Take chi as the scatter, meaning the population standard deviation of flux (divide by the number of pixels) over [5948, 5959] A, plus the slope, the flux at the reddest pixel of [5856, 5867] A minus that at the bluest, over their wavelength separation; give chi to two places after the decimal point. 0.21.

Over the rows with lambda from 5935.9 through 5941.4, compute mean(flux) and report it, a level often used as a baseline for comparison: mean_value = 3.65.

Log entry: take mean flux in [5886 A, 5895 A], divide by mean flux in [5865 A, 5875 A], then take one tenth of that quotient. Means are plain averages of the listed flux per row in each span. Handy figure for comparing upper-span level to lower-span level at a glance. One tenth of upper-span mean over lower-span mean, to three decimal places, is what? 0.080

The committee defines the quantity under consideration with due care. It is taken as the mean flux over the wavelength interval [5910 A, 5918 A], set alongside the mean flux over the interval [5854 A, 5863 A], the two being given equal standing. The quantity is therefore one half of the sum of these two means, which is 3.66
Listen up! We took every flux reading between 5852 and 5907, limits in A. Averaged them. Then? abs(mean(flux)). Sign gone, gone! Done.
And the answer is 3.59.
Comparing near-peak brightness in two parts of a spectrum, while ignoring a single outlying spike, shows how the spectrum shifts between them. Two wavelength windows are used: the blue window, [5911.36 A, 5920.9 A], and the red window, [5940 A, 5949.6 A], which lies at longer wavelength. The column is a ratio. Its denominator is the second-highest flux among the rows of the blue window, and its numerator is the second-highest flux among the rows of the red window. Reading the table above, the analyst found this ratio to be 0.86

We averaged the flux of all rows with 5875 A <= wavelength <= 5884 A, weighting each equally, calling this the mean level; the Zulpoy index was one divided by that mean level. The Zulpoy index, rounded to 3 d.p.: 0.264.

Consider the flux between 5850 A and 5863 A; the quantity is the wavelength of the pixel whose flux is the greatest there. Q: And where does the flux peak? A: 5861.88 A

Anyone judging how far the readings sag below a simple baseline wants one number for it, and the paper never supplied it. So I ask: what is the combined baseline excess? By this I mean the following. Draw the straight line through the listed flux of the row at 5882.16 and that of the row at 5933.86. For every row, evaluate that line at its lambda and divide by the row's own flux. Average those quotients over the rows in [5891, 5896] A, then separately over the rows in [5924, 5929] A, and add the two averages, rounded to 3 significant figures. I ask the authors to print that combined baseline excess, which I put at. 2.15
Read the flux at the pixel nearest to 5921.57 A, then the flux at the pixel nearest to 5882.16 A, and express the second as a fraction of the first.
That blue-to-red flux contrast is 1.0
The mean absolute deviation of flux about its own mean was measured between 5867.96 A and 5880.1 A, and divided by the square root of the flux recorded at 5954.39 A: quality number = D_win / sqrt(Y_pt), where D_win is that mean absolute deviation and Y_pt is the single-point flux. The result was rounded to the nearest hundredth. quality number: 0.18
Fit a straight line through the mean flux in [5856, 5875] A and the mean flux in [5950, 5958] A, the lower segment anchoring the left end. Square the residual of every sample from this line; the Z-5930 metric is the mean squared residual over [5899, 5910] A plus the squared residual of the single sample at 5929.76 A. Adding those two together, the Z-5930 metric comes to 3.6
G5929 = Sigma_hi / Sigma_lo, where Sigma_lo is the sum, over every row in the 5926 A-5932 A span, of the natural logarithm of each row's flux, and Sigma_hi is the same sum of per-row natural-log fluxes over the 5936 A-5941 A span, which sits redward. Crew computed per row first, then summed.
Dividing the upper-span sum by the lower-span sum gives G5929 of 1.07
